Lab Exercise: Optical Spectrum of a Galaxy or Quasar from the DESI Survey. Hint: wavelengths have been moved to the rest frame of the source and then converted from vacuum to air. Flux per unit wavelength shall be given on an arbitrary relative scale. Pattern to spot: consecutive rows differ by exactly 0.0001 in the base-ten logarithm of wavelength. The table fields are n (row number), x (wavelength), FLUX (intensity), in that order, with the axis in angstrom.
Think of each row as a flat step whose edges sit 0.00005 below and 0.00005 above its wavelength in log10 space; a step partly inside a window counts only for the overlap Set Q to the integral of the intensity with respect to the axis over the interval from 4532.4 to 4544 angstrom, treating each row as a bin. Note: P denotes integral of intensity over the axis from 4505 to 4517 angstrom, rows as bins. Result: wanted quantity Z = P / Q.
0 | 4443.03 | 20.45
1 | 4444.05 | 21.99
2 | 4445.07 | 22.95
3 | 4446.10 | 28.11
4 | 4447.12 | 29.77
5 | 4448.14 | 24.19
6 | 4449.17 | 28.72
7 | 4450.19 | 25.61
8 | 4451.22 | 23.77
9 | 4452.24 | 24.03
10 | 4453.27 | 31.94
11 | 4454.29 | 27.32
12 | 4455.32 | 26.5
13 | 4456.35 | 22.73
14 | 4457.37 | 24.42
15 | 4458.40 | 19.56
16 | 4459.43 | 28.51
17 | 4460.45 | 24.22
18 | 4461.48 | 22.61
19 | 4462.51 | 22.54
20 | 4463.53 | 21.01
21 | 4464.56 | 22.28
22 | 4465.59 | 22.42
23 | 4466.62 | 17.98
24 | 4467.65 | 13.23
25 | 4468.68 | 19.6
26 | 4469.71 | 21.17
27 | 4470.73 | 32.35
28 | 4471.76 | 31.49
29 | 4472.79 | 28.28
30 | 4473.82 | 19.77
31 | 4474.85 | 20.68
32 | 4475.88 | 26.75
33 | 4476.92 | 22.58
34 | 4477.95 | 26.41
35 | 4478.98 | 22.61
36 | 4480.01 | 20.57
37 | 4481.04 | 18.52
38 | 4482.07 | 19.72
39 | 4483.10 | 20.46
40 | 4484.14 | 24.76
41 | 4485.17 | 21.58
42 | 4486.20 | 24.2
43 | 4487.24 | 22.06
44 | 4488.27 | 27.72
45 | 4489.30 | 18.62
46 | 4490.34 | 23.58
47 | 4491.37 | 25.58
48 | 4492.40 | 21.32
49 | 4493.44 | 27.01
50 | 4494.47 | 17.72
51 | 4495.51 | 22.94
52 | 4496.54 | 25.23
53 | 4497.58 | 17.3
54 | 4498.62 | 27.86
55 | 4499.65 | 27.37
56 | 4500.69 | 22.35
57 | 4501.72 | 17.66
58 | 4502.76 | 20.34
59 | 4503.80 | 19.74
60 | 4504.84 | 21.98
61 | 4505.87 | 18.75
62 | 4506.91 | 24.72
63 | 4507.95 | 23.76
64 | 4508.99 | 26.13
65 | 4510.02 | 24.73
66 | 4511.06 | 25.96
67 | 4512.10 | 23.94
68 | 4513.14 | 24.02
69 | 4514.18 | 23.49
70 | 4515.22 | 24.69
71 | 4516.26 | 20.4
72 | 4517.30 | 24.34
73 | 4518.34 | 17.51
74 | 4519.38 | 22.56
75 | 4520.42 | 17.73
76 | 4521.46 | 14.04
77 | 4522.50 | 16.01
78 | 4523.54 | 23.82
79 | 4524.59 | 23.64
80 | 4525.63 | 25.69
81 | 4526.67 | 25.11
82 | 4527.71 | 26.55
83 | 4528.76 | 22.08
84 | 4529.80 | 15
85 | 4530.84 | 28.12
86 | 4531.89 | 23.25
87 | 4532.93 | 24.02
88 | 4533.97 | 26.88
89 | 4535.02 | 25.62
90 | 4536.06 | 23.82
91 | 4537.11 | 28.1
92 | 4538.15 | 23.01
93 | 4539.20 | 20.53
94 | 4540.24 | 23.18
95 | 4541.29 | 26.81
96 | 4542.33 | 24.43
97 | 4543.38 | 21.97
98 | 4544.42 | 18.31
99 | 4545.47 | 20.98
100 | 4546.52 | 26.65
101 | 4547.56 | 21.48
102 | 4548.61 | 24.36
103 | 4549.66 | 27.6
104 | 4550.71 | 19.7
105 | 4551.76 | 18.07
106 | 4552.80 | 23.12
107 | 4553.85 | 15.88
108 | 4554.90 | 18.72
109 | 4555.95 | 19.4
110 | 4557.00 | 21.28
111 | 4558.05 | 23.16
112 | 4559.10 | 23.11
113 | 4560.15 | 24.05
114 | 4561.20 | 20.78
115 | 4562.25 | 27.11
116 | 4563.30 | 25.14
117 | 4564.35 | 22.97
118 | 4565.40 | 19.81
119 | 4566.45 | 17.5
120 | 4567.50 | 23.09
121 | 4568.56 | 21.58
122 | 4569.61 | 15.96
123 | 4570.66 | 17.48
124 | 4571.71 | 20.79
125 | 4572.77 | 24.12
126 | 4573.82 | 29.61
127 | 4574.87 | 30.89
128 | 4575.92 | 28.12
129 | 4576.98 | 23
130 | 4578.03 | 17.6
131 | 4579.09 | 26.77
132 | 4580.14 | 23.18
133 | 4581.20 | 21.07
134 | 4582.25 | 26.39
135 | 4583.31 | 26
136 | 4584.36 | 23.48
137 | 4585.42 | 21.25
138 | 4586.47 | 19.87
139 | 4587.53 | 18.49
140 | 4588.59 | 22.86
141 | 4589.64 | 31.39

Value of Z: 1.00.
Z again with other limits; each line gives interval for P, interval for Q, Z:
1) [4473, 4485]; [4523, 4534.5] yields 0.97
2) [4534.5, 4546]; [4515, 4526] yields 1.17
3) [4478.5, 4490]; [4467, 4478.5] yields 0.92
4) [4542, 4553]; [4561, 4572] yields 1.06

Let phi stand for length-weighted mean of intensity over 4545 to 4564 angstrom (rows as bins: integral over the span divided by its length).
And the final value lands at 22.3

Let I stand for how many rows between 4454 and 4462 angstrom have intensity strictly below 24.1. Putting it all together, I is 3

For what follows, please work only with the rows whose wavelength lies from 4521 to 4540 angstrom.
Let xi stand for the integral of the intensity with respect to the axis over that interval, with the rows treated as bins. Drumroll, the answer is 439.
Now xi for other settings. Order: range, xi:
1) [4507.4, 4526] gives 415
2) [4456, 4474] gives 415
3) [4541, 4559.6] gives 407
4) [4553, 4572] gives 400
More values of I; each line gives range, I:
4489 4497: 5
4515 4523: 6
